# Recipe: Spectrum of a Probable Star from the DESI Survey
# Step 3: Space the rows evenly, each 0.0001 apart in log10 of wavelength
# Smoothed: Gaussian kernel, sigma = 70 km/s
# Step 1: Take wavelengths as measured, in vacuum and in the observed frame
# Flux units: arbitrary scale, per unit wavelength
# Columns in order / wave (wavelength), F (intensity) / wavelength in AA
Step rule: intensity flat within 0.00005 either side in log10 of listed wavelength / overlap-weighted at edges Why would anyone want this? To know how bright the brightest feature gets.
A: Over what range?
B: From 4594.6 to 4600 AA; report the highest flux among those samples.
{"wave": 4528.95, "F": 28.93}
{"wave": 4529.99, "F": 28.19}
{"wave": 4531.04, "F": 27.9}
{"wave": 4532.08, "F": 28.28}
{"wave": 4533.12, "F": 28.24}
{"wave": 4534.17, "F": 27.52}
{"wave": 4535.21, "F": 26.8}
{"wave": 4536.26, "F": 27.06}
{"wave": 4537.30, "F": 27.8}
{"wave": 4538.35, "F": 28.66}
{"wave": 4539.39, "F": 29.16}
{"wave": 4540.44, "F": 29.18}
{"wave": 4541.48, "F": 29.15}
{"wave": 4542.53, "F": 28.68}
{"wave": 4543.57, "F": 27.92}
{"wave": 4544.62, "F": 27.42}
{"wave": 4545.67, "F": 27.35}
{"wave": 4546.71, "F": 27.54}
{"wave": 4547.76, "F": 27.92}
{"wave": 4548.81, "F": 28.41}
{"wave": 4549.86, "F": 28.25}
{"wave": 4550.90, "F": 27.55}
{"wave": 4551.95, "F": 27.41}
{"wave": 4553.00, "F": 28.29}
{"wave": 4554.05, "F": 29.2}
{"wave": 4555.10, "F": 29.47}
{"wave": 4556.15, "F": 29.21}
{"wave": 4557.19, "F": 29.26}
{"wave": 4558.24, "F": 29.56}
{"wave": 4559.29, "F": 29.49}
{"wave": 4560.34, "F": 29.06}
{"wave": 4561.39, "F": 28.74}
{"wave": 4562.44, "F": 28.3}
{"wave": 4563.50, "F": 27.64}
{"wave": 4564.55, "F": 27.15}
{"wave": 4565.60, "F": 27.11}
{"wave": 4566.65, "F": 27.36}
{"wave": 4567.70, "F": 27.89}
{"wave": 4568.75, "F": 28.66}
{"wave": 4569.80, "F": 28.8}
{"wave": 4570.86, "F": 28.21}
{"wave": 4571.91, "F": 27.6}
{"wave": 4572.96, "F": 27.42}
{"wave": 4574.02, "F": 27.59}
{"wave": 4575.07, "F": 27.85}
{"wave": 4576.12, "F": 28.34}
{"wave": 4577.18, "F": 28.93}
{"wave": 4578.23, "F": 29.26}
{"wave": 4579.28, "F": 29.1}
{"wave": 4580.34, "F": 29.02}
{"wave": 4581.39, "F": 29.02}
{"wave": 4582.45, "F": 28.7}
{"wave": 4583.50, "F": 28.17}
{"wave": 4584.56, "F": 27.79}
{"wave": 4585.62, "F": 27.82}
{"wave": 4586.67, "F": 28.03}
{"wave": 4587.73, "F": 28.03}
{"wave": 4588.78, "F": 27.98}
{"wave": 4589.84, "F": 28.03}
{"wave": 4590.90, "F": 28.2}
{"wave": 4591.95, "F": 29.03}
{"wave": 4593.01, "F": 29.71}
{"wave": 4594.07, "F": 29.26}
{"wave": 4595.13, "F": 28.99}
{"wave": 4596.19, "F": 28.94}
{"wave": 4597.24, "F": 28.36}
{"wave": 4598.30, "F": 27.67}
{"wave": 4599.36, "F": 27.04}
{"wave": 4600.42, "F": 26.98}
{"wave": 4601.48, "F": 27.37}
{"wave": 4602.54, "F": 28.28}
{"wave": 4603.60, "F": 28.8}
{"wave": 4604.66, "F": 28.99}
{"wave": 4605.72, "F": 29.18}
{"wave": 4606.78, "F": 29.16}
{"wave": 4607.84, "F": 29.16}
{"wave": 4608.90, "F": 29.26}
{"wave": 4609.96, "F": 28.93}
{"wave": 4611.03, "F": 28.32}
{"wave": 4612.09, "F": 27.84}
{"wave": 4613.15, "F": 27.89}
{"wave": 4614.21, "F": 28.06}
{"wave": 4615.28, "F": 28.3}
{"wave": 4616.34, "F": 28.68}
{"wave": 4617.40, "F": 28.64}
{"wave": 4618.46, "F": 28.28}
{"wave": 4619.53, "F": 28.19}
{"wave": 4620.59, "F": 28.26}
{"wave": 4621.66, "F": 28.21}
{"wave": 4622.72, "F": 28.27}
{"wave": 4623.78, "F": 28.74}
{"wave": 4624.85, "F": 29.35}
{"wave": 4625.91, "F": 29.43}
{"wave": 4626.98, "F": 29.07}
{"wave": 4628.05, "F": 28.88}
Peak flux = 28.99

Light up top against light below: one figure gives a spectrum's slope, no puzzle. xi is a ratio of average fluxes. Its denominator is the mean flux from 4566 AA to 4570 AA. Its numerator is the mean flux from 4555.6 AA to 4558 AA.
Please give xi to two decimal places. 1.04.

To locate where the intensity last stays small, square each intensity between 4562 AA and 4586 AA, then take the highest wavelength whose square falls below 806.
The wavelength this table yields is 4585.62 AA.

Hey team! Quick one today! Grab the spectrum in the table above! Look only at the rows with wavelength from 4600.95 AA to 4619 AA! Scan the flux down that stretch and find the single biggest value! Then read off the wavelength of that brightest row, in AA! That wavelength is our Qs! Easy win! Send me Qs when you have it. 4608.90 AA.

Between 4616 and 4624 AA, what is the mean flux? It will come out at 28.4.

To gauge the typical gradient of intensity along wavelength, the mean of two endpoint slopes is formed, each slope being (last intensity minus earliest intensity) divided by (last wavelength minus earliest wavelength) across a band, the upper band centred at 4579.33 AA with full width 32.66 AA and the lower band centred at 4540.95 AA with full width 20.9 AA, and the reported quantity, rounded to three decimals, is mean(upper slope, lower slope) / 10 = 0.001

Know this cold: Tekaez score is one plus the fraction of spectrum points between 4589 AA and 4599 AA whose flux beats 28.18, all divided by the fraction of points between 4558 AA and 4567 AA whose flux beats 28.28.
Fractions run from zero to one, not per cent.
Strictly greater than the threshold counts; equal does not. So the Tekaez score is 3.2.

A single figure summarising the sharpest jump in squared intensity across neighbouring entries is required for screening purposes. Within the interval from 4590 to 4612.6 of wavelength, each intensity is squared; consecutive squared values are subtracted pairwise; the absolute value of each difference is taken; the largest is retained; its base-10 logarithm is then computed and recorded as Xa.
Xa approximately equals 1.70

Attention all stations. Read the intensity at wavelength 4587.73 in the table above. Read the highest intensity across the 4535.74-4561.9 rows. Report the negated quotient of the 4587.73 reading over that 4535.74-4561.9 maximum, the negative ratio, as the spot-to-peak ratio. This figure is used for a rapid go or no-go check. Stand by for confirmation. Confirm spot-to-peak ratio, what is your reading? -0.948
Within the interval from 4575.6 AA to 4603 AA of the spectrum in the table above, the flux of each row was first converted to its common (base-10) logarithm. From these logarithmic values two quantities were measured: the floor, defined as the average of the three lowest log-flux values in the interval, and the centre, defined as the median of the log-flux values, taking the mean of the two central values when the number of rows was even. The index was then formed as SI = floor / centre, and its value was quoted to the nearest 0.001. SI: 0.987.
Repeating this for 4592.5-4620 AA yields 0.985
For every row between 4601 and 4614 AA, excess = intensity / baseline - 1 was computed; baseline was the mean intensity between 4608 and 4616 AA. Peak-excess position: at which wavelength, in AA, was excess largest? 4608.90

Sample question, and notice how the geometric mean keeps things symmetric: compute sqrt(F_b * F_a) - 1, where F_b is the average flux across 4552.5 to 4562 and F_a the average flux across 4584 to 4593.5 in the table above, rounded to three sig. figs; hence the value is 27.7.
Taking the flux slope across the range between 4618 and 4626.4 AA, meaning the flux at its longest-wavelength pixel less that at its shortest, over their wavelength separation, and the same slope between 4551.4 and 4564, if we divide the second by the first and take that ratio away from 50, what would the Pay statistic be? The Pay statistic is 49.9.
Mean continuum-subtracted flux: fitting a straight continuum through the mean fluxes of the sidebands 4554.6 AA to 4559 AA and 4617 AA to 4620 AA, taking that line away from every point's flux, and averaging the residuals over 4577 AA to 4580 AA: 0.1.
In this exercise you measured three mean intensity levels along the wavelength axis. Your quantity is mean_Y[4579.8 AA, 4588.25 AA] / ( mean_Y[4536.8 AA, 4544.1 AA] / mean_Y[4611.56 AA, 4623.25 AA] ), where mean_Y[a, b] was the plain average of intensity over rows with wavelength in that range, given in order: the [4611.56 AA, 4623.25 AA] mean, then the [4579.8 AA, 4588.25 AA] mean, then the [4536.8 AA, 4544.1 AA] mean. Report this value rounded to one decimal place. 27.9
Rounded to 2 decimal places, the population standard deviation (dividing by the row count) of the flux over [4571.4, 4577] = 0.32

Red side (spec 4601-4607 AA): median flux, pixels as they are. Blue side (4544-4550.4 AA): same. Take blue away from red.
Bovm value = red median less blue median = 1.2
